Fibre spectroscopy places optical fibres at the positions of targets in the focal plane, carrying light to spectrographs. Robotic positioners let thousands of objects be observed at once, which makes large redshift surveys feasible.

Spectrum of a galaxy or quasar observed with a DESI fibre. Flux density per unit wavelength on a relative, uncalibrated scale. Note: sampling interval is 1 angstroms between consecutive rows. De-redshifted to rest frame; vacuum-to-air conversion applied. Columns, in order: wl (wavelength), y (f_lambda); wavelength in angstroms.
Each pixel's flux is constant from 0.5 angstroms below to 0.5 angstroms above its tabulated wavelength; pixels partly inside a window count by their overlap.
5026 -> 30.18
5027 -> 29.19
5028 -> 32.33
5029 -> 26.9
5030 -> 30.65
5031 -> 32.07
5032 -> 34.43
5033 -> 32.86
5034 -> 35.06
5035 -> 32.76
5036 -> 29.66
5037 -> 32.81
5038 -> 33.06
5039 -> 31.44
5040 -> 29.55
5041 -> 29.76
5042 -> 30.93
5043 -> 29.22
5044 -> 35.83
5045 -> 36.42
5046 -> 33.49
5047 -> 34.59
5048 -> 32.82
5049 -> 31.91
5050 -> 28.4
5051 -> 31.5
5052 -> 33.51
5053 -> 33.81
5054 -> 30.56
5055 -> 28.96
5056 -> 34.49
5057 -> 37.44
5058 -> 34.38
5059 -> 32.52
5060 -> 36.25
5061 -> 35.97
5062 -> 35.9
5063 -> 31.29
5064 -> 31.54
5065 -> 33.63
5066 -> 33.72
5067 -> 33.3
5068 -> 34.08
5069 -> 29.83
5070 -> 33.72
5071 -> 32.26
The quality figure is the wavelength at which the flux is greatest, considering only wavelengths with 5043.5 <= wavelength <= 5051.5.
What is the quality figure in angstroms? 5045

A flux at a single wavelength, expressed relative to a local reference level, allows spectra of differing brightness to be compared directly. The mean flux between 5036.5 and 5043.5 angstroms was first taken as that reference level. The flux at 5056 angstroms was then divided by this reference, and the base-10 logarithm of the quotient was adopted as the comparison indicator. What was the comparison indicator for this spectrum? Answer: 0.0468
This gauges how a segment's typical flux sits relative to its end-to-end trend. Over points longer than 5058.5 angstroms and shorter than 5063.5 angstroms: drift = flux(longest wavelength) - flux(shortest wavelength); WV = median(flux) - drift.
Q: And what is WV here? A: 37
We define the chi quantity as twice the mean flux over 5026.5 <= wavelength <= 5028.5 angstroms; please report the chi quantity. 61.5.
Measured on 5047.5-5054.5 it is 63.6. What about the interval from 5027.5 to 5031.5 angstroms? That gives 61.0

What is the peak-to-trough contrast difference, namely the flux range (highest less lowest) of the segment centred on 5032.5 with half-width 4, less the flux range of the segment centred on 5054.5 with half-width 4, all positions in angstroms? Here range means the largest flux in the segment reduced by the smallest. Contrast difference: 0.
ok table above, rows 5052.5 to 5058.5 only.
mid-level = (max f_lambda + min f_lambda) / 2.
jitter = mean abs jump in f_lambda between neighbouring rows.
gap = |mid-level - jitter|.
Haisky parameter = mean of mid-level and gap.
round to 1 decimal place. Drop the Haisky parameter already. 31.6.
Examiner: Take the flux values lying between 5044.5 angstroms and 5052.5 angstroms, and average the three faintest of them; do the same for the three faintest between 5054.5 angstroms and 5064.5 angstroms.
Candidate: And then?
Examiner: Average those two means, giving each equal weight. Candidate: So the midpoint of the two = 30.6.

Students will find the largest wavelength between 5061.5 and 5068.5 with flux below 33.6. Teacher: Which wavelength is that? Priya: 5067 angstroms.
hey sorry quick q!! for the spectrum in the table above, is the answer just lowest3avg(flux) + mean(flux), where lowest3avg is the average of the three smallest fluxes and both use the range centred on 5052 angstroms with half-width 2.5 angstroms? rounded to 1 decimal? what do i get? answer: 61.7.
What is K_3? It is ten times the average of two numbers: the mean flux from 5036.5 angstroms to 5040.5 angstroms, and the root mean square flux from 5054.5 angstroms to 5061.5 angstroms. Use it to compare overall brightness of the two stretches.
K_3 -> 331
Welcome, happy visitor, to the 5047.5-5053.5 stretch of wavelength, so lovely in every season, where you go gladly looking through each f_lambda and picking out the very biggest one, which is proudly 33.81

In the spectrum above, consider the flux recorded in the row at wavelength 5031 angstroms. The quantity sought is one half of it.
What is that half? 16.0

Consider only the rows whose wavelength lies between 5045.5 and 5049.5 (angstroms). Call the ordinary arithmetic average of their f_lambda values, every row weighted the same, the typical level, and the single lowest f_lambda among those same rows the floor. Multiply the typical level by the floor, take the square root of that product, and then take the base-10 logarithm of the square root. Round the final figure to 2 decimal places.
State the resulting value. 1.51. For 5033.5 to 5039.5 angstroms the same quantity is 1.49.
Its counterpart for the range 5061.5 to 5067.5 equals 1.51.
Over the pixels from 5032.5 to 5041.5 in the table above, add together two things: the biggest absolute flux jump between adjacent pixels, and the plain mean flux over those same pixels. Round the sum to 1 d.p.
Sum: 35.0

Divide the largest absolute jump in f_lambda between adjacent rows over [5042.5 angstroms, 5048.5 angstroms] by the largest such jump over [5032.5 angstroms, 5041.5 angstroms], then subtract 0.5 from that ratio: 1.6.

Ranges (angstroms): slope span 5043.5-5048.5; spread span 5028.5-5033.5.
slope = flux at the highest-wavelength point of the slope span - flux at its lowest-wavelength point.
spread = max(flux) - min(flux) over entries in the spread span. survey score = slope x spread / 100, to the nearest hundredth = -0.23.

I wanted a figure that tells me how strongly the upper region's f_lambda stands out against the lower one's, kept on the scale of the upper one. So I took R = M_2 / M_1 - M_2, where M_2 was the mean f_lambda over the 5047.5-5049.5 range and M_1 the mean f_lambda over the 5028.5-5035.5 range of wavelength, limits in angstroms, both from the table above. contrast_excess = -31.4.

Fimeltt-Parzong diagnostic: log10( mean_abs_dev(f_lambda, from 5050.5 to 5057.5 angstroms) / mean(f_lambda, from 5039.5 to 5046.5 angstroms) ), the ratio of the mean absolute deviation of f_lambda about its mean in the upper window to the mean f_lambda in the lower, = -1.17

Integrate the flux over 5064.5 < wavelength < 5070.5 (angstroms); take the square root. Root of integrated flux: 14.1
